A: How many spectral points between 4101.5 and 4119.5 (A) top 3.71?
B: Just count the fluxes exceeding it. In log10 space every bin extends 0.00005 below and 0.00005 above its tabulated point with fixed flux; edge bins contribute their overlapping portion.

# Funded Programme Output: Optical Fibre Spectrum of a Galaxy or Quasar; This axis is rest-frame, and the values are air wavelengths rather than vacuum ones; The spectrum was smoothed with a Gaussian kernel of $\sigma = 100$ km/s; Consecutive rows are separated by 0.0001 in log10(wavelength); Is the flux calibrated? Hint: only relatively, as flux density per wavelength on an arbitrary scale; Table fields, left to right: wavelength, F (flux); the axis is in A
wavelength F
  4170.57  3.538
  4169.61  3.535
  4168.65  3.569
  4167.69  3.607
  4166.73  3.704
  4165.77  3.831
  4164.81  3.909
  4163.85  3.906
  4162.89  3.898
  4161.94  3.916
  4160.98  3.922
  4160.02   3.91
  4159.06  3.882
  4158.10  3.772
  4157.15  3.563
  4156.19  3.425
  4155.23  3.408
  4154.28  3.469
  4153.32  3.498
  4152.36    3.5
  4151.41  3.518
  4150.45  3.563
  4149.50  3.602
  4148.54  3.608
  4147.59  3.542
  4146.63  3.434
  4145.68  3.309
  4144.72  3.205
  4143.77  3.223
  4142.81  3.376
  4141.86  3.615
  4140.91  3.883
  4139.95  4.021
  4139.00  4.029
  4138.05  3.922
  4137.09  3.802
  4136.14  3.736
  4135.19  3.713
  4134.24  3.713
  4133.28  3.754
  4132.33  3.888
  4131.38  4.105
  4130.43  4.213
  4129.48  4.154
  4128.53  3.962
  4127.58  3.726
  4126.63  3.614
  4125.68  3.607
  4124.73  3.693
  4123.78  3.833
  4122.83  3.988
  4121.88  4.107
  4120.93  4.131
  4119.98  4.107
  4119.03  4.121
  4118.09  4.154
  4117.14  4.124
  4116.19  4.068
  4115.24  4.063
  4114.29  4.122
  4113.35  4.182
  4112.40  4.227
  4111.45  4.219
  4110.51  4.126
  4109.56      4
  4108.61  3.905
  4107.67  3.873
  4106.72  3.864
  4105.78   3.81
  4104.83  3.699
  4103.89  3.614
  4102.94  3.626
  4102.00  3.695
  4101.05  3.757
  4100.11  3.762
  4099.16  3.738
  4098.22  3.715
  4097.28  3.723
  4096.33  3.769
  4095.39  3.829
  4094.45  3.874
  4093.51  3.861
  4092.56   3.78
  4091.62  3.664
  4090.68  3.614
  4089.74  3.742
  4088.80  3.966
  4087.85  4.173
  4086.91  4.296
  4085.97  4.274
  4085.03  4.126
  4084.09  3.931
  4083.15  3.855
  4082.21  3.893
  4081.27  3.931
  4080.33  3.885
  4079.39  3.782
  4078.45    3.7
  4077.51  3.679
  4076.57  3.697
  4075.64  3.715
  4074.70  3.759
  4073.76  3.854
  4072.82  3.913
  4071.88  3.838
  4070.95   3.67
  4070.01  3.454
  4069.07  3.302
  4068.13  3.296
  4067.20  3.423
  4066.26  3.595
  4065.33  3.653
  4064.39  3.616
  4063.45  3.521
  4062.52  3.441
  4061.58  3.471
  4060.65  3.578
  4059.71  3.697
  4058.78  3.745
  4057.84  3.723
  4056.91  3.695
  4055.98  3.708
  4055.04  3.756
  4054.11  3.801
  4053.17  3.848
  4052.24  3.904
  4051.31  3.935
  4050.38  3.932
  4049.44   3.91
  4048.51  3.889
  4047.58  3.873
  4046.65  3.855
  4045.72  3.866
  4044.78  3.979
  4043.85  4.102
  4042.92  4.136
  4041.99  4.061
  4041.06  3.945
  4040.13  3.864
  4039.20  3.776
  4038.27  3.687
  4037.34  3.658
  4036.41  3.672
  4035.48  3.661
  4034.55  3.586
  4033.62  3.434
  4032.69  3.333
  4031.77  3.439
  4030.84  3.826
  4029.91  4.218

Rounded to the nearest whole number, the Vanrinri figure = 15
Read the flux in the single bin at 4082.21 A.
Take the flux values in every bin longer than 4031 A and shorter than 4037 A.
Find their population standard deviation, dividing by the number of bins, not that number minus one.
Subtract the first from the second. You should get -3.77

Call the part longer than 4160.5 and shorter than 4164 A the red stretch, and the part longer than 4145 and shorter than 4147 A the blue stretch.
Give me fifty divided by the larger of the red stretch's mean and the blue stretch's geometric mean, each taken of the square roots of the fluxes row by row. 25.3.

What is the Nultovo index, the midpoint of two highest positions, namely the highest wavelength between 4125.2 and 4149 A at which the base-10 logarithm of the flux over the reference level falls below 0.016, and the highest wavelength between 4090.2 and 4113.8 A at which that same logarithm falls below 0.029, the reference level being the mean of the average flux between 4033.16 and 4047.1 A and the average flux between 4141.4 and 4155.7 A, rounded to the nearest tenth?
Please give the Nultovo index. 4128.1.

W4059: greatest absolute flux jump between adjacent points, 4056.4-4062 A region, 0.119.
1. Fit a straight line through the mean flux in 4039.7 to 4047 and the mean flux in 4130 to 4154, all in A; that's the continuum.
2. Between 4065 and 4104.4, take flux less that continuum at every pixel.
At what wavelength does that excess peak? 4086.91 A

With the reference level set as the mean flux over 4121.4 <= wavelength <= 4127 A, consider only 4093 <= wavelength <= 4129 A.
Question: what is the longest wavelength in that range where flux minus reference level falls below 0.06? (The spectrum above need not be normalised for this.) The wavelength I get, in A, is 4127.58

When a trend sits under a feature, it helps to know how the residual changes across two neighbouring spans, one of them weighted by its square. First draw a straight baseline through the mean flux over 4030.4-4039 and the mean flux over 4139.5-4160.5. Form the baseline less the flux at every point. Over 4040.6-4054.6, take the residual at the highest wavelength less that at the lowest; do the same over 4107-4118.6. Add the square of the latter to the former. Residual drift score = 0.22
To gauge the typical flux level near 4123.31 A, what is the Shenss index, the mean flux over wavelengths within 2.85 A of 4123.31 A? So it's 3.89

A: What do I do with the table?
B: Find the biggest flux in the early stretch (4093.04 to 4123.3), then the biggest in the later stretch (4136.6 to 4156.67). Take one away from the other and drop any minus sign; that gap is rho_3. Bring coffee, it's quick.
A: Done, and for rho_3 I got 0.20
